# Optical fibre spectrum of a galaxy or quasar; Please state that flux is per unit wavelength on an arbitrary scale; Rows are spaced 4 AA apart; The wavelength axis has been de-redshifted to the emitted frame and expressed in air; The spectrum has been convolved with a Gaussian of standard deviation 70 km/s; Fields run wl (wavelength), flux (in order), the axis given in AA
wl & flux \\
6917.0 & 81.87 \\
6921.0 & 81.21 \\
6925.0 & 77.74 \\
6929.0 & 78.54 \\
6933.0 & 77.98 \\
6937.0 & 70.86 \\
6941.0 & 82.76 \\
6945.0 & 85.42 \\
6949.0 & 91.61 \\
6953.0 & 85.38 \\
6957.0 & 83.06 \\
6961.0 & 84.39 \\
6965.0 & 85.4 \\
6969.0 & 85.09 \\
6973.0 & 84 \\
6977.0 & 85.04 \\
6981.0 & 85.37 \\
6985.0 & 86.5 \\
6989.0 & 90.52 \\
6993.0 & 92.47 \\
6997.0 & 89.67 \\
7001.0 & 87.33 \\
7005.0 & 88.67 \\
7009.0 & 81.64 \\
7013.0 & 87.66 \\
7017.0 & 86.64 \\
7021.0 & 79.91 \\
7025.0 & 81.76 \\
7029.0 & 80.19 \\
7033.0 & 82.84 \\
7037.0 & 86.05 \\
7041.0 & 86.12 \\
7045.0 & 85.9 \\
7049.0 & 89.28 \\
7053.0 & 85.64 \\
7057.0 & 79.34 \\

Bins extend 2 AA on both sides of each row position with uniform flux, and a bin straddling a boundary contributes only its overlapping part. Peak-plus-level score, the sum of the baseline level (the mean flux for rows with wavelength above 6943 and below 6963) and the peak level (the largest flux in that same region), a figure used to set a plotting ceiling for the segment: 178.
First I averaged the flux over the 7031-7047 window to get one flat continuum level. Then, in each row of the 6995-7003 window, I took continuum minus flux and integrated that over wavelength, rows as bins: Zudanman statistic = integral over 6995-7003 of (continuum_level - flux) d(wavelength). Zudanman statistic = -26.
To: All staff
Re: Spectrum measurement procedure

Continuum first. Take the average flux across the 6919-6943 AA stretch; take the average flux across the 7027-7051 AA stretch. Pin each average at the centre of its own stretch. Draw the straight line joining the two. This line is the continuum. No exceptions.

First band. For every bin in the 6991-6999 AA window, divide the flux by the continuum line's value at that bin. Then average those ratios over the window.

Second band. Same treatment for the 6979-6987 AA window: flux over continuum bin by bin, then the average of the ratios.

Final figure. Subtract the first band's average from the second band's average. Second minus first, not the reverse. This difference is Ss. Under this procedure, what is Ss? -0.053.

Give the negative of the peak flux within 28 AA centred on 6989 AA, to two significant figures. -92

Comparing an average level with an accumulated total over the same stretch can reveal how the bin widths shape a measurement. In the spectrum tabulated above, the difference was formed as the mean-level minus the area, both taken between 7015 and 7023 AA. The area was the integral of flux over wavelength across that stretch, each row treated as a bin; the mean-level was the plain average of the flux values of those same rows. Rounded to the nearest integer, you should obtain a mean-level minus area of -583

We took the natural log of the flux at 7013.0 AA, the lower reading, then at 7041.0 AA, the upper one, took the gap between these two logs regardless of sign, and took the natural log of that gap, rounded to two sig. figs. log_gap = -4.0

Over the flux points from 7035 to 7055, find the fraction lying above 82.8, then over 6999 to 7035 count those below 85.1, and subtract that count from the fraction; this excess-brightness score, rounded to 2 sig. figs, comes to -4.0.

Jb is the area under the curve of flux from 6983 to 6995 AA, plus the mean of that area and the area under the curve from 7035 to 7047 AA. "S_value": 2133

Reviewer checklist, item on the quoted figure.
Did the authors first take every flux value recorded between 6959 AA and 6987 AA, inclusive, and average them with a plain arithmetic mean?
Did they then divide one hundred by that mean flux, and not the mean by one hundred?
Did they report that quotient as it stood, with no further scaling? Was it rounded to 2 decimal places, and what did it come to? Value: 1.17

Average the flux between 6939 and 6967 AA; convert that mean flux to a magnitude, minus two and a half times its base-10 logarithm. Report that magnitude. -4.83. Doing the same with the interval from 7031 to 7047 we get -4.83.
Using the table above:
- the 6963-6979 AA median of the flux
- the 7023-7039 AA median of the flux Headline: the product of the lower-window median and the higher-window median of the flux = 7001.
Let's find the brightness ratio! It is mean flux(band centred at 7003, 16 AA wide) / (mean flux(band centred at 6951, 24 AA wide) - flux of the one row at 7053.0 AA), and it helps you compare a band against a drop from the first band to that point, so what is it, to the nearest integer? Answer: -427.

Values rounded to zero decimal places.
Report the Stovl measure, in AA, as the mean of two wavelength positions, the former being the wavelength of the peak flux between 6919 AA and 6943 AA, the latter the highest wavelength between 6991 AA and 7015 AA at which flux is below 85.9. 6975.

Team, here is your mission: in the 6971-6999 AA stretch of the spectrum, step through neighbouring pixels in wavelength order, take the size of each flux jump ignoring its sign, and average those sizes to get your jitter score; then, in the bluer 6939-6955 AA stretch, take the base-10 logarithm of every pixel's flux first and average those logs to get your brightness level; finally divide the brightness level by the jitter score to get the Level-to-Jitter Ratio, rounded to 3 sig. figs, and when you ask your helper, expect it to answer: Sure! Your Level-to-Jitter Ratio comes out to 1.03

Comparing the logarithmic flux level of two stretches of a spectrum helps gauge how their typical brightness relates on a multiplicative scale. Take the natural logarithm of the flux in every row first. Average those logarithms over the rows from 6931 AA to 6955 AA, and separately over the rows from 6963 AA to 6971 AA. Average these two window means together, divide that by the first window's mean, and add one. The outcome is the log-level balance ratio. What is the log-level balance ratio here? 2.00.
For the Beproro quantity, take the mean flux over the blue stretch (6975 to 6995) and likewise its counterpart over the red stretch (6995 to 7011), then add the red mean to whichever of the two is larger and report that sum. 175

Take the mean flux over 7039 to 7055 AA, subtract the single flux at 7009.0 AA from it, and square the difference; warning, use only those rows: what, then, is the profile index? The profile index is 26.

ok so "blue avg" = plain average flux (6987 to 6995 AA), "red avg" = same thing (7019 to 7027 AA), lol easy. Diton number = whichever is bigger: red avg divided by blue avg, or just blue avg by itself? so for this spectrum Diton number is 91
